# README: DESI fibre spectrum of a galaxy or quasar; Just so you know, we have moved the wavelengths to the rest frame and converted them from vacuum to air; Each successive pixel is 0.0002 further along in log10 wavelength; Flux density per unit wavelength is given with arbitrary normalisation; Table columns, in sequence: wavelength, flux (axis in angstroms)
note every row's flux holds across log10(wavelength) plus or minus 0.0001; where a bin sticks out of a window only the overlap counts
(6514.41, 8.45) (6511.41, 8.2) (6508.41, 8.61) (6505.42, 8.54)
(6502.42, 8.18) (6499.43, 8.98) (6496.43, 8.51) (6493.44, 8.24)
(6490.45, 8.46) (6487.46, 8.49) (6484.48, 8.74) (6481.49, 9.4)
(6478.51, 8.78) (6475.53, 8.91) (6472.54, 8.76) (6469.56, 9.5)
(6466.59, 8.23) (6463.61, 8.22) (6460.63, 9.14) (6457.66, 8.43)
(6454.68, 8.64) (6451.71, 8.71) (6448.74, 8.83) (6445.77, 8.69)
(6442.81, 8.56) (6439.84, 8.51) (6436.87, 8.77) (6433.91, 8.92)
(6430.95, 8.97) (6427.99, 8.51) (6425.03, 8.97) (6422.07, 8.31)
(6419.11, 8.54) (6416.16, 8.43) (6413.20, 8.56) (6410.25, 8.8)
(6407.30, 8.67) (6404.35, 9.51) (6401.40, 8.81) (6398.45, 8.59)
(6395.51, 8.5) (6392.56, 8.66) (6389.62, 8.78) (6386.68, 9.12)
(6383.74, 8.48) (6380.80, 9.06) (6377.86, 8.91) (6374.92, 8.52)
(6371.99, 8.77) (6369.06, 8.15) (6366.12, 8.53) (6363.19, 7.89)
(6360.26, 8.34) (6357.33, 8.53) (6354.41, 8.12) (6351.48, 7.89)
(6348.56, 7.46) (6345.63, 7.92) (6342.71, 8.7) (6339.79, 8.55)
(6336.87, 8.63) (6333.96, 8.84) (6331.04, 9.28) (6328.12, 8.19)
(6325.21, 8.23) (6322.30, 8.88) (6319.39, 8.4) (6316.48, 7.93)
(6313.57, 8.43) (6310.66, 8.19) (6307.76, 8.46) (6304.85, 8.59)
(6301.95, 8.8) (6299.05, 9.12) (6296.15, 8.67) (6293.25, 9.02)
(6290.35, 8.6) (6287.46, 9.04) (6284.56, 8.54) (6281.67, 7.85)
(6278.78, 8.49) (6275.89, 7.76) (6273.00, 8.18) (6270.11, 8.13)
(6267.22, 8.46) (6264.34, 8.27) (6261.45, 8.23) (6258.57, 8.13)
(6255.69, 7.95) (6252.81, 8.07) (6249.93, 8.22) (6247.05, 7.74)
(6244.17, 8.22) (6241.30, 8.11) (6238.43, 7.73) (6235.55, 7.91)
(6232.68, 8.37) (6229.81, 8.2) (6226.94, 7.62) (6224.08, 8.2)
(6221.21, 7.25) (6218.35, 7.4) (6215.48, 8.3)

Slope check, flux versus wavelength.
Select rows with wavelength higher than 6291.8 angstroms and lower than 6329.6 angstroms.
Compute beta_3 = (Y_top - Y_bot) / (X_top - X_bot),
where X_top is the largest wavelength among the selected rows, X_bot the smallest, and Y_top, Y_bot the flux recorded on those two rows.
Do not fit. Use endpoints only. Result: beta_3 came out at -0.024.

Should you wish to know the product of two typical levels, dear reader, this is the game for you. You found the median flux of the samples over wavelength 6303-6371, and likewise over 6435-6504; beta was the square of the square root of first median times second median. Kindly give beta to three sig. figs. 73.0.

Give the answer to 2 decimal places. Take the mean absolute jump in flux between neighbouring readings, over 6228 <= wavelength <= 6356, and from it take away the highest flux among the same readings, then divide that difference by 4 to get -2.23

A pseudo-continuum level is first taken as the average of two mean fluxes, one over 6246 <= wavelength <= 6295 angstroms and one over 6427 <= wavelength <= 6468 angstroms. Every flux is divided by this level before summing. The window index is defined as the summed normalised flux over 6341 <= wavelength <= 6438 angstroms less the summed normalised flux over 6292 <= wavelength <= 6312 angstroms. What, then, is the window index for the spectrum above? 26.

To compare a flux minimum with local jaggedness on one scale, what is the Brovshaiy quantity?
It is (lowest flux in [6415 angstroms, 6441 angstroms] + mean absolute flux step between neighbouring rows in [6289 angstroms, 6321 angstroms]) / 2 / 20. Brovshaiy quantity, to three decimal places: 0.216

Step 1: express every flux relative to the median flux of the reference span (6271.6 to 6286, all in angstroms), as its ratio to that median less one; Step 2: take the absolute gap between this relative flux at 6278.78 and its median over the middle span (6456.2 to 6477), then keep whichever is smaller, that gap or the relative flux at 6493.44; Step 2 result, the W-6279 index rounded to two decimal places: 0.01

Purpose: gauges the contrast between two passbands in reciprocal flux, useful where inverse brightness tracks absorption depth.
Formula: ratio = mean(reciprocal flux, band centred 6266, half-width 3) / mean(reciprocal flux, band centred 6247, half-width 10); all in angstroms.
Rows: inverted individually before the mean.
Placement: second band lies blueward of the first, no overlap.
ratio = 0.96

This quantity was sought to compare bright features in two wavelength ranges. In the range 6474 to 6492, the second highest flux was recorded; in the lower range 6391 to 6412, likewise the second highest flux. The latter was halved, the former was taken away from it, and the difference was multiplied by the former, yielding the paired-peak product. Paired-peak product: -40.1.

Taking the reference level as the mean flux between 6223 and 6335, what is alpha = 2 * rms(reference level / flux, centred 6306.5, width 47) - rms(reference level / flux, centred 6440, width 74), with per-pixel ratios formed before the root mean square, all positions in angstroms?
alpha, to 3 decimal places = 0.993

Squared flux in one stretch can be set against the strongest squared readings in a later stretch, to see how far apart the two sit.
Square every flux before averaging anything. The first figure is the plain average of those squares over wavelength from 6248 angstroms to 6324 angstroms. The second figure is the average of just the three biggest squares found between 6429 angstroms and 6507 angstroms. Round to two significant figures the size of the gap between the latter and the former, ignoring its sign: 17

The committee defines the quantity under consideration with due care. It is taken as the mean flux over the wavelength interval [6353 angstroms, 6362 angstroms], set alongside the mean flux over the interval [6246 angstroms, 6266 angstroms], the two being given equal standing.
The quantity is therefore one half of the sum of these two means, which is 8.21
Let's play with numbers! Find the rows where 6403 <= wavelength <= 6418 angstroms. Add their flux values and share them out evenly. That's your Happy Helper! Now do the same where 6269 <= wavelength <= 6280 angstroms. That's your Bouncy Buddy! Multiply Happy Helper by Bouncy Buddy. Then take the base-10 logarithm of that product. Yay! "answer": 1.85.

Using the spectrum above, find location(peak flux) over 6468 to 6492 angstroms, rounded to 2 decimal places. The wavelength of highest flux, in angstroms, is 6469.56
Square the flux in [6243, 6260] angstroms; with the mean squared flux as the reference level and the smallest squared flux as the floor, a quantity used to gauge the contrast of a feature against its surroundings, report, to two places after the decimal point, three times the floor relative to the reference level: 2.77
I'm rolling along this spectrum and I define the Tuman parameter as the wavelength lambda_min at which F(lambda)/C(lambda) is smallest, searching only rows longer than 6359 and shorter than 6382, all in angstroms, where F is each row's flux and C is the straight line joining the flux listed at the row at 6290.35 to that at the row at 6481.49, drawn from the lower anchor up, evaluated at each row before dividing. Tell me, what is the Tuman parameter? 6363.19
